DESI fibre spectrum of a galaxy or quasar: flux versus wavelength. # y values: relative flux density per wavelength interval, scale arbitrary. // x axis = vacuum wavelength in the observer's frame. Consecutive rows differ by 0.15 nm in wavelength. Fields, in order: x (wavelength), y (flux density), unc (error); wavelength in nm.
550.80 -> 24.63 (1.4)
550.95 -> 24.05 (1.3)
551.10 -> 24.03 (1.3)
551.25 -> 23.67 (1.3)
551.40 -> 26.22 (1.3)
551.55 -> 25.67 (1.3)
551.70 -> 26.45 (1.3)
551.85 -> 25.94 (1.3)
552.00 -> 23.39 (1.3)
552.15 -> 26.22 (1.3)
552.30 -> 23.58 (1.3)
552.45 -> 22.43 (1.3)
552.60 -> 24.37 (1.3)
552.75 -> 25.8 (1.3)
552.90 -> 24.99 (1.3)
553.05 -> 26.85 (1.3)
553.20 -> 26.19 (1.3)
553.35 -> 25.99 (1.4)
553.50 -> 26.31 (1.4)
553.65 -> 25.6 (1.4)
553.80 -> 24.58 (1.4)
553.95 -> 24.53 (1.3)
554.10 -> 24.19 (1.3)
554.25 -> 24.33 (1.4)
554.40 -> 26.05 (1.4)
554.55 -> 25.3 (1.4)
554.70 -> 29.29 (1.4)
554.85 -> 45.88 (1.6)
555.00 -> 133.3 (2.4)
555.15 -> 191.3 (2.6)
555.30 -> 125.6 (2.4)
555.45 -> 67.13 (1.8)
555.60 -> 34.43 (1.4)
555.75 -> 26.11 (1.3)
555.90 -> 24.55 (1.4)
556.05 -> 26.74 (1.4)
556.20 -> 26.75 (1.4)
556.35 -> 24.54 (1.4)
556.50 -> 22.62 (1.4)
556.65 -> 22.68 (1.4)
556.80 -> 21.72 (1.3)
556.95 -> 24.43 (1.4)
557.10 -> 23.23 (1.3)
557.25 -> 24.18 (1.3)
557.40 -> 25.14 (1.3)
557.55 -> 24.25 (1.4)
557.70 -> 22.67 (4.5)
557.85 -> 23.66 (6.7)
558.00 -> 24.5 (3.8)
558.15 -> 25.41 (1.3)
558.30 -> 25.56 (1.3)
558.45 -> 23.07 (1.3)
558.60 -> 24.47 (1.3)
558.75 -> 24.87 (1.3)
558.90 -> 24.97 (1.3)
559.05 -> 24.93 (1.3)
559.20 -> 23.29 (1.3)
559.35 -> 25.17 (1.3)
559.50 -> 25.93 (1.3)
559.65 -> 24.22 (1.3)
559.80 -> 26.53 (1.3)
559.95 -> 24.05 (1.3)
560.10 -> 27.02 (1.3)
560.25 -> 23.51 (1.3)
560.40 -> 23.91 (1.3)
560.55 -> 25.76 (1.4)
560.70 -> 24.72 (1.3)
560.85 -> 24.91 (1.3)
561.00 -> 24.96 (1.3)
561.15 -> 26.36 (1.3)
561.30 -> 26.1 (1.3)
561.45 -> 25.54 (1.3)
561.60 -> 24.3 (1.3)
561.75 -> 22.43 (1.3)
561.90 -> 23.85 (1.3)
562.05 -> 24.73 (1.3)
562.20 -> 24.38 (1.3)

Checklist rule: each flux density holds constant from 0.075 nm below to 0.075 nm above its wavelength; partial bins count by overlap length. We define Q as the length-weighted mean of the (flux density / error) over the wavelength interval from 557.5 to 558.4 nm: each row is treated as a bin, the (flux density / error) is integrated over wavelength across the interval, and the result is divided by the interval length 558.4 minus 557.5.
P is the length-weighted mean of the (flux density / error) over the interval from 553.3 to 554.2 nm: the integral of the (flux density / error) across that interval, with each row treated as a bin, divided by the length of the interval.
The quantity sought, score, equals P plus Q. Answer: 30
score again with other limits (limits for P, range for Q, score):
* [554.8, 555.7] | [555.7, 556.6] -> 63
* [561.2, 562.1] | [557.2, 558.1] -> 31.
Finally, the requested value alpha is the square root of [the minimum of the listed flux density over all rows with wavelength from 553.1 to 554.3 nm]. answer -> 4.92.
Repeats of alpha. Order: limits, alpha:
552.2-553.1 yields 4.74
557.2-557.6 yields 4.92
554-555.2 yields 4.92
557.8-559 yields 4.80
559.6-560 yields 4.90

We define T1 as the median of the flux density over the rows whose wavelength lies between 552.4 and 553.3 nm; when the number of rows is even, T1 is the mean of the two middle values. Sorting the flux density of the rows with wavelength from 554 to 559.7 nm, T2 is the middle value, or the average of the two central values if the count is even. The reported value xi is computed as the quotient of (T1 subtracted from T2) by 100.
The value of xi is -0.005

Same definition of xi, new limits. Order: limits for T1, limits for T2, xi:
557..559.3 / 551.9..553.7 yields 0.012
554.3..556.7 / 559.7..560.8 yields -0.020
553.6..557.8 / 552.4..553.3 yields 0.005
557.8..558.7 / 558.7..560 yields 0.004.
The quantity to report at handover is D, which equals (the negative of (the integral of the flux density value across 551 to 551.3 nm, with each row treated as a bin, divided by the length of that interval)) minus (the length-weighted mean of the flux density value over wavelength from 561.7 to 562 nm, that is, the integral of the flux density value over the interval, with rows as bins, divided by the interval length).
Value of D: -47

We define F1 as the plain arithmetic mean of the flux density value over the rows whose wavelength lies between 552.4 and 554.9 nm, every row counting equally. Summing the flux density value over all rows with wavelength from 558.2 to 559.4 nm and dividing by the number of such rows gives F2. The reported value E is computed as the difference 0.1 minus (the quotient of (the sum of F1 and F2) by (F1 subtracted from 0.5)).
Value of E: 2.1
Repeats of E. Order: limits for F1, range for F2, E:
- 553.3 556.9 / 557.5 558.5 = 1.7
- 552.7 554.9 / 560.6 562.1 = 2.1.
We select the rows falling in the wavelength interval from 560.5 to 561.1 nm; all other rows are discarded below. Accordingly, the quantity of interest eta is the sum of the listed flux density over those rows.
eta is 100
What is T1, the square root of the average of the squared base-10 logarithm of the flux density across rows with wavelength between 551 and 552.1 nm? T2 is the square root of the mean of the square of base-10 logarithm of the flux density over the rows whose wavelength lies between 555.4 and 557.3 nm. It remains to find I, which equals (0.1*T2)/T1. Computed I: 0.103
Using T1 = 1.40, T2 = 1.44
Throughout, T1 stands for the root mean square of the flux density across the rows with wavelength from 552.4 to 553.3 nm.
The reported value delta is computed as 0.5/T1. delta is 0.0199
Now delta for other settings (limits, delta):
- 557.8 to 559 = 0.0203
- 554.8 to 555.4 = 0.0037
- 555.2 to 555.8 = 0.0067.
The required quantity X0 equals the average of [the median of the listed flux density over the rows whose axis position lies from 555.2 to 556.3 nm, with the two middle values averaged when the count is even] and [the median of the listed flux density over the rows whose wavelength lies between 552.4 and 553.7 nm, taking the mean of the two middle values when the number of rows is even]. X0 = 26.3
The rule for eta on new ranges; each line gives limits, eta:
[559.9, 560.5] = 98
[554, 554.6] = 100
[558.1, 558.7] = 99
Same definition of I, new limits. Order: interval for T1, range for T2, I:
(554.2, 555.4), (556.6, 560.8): 0.079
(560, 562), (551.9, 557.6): 0.107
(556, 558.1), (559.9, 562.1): 0.101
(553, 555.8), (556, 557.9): 0.086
